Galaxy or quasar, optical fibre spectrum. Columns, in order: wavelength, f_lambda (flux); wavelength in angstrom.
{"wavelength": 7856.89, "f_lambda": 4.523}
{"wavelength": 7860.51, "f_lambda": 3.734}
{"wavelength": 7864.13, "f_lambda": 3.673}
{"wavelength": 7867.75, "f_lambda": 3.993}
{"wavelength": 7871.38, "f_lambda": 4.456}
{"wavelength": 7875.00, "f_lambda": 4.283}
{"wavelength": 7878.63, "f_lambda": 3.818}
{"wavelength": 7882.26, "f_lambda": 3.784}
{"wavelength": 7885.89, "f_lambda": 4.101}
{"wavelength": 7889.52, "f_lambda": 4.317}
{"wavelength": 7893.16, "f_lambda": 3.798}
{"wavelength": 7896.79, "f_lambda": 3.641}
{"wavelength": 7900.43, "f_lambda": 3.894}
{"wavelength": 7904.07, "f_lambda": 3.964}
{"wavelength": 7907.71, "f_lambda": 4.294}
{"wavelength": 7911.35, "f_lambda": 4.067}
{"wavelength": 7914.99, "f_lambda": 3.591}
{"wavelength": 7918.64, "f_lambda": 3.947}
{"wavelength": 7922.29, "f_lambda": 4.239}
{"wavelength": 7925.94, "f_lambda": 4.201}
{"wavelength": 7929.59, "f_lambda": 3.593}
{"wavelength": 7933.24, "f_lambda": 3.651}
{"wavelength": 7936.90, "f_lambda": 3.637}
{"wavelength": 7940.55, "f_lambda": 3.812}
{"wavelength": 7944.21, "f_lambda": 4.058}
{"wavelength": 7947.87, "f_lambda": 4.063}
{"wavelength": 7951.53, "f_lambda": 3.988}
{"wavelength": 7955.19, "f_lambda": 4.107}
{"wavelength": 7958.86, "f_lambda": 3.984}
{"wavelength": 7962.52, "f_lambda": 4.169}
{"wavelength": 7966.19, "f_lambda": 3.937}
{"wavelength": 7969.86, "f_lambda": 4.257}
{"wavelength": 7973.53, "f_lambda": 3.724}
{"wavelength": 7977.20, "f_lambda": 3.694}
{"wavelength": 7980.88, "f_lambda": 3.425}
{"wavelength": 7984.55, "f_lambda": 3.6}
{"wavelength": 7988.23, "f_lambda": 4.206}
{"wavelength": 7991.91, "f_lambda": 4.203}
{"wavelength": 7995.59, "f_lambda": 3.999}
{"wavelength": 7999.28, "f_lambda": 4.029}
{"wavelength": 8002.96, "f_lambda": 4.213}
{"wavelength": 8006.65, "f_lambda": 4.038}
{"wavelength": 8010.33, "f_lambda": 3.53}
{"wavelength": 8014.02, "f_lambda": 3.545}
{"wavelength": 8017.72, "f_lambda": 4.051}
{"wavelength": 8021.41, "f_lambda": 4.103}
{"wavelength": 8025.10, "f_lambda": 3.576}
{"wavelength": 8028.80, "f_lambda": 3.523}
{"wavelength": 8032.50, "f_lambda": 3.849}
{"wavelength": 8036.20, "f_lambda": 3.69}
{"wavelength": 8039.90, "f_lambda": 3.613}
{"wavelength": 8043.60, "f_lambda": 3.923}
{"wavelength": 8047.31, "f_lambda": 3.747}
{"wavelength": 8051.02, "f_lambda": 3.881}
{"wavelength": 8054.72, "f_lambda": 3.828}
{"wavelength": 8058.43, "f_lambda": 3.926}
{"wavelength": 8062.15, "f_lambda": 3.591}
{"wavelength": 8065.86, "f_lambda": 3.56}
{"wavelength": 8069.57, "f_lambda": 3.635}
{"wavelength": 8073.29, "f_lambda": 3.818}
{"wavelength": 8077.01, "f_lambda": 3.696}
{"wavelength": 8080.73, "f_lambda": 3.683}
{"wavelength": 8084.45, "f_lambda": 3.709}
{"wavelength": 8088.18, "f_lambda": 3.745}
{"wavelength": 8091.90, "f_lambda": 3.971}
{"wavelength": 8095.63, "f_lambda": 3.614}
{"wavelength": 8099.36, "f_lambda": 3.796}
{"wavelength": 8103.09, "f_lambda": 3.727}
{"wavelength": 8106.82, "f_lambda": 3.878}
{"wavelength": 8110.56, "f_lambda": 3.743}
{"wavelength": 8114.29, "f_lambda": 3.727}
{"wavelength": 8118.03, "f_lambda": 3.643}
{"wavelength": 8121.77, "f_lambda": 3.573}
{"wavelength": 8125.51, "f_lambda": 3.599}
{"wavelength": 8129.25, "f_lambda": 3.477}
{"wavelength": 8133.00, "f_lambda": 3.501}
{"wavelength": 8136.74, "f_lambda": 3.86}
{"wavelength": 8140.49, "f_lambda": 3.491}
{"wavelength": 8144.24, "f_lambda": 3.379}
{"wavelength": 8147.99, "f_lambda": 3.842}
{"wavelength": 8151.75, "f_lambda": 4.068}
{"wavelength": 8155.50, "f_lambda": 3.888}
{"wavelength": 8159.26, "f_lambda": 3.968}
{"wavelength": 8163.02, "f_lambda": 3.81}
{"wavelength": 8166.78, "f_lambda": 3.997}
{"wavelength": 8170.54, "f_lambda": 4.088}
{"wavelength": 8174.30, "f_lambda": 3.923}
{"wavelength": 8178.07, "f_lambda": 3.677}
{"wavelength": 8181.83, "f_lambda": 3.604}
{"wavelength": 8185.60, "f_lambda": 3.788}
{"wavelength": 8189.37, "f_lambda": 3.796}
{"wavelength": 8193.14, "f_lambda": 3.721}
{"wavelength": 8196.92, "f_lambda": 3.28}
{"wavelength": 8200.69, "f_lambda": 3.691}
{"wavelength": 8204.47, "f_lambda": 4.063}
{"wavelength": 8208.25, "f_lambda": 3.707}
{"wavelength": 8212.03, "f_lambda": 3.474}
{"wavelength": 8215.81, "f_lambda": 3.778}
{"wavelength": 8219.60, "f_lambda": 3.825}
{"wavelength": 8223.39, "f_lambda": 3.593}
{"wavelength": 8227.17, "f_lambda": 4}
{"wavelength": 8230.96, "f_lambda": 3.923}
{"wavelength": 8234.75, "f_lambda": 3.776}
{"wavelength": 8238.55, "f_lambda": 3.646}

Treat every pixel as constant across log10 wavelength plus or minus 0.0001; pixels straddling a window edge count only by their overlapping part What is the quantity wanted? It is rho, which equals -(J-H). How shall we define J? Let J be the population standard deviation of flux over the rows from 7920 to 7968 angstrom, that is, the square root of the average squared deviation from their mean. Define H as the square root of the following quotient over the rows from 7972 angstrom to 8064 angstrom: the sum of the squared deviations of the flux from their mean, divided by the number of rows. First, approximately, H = 0.236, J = 0.211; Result 0.02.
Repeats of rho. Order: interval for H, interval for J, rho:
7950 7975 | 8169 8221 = -0.04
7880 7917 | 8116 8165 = 0.03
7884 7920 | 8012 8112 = 0.08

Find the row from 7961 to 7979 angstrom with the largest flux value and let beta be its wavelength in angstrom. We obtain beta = 7969.86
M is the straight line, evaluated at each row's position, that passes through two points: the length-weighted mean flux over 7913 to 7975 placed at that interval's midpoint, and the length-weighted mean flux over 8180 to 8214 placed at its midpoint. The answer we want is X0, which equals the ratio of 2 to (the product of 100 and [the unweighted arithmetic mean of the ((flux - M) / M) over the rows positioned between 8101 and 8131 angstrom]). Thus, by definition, -1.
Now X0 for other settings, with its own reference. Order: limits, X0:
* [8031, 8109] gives -1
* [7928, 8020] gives -8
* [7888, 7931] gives -6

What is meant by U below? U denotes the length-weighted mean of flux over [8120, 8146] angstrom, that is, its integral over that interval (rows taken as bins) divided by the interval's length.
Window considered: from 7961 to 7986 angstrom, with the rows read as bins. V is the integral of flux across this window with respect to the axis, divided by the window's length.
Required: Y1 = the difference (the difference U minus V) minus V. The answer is -4.10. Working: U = 3.56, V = 3.83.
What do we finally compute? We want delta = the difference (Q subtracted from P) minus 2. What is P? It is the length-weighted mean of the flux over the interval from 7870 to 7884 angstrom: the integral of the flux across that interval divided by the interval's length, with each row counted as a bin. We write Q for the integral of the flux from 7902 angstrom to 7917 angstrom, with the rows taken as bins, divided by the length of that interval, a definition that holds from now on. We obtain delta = -1.90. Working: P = 4.08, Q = 3.98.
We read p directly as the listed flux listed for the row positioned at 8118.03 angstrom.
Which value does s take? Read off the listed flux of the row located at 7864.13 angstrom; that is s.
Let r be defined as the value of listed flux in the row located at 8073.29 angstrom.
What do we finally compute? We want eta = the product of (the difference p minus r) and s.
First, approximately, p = 3.643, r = 3.818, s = 3.673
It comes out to -0.6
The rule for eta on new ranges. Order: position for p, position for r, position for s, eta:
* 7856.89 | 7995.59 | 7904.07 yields 2.1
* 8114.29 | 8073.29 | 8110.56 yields -0.3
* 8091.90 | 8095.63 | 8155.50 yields 1.4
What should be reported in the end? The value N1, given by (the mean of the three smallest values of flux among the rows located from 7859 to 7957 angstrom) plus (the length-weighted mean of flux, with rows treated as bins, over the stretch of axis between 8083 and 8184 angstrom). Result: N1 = 7.36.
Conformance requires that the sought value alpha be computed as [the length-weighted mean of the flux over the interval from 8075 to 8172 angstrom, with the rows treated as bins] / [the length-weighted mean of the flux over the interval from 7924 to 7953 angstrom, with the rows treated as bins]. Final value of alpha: 0.97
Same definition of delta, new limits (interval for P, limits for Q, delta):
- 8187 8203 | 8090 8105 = -2.14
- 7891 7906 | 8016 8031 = -1.97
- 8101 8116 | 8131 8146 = -1.79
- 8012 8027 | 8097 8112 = -1.97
